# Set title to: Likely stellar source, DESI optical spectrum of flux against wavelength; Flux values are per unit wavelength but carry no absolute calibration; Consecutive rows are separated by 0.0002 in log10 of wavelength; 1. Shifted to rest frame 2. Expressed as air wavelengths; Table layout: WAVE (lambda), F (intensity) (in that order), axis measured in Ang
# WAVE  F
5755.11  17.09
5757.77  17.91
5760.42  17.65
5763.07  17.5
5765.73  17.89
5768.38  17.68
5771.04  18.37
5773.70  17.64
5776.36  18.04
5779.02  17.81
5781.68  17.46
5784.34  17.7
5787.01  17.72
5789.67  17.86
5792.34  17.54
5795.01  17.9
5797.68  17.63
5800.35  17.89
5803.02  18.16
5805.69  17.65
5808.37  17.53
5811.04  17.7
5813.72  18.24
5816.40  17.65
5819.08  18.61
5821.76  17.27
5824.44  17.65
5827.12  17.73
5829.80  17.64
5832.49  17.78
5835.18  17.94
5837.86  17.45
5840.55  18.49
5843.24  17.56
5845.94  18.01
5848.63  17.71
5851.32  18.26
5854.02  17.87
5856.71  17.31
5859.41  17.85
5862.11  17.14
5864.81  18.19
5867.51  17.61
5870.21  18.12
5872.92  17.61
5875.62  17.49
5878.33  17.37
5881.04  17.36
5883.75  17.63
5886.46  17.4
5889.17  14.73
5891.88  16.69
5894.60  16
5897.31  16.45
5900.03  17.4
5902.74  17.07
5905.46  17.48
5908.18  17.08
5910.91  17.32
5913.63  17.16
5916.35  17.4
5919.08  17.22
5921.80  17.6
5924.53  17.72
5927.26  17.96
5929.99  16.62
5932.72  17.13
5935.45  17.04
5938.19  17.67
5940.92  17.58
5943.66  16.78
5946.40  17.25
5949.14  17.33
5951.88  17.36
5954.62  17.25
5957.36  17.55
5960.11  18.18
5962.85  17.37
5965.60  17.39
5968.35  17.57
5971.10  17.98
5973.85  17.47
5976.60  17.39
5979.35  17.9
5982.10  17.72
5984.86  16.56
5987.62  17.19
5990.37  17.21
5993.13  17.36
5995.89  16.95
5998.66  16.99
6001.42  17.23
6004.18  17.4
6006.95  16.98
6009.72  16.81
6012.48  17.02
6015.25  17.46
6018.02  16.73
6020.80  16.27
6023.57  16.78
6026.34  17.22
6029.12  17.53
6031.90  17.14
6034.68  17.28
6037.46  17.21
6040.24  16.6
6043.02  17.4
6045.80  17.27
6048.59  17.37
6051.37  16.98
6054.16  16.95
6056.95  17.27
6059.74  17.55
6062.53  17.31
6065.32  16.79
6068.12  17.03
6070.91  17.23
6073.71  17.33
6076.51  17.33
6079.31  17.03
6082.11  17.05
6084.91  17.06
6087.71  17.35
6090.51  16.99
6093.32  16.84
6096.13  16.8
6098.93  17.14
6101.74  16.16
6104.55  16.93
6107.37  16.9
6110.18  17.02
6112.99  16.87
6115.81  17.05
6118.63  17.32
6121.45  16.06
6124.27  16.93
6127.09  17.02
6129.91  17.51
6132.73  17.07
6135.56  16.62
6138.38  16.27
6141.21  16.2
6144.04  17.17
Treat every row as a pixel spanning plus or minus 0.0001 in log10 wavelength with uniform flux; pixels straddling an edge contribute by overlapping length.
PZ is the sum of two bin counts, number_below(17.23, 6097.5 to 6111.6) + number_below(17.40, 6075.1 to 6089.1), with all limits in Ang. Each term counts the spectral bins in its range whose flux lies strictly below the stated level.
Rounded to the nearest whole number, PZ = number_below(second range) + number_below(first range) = 10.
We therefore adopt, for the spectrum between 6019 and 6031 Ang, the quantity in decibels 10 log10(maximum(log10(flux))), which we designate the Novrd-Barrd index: 0.95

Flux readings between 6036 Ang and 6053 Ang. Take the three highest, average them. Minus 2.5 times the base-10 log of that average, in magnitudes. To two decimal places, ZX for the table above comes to -3.10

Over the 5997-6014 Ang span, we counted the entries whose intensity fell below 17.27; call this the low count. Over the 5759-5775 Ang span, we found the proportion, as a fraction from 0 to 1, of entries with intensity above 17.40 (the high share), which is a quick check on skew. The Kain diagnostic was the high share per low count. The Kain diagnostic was 0.20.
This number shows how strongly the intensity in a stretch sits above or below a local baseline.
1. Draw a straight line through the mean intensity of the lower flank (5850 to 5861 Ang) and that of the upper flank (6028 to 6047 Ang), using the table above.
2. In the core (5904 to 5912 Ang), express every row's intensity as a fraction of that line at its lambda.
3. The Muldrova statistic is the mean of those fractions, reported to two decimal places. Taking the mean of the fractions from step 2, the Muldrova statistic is 0.98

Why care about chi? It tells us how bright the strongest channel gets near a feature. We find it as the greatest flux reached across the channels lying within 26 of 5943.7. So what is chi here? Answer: 18.18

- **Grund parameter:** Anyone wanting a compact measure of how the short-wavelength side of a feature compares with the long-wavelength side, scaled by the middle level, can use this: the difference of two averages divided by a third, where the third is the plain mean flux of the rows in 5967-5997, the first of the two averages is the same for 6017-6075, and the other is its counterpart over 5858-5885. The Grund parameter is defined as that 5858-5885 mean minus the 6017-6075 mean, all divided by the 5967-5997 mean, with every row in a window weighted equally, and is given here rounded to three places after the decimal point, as 0.030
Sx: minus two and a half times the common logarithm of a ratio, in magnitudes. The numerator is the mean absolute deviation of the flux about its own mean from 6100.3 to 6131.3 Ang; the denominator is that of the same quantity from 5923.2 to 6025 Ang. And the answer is 0.16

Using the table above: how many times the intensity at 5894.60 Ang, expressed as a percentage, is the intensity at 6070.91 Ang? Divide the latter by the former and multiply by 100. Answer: 108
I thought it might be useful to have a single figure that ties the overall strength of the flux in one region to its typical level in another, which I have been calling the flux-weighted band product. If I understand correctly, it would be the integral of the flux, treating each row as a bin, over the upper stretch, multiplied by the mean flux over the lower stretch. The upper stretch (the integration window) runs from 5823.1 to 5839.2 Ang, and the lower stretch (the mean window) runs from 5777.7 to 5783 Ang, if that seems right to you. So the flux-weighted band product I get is 5029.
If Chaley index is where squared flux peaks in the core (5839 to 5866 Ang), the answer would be 5840.55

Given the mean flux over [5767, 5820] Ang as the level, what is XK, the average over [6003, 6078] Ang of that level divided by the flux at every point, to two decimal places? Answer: 1.04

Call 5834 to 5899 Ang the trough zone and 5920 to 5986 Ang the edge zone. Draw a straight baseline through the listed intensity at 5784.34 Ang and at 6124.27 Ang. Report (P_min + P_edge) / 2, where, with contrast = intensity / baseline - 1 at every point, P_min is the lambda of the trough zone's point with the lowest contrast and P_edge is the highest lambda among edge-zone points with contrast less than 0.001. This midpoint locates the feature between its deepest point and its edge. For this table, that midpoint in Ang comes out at 5937.0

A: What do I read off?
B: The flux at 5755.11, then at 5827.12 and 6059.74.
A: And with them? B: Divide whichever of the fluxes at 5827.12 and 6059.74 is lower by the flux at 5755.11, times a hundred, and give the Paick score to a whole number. 103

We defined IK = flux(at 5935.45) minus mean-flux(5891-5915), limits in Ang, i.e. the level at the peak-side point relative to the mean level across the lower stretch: 0.1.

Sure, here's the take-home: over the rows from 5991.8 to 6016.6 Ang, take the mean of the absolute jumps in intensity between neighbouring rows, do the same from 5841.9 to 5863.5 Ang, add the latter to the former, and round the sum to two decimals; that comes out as 0.76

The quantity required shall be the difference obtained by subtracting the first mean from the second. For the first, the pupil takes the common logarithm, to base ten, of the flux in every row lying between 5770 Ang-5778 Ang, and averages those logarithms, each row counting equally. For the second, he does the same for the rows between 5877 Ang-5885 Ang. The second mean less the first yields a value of -0.014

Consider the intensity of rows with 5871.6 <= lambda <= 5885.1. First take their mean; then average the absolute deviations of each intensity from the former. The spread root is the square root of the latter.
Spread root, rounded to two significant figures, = 0.32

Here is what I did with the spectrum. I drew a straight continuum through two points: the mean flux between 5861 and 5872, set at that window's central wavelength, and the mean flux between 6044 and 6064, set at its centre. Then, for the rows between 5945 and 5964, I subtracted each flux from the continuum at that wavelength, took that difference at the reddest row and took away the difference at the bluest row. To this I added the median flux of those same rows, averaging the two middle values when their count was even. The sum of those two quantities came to 17.2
